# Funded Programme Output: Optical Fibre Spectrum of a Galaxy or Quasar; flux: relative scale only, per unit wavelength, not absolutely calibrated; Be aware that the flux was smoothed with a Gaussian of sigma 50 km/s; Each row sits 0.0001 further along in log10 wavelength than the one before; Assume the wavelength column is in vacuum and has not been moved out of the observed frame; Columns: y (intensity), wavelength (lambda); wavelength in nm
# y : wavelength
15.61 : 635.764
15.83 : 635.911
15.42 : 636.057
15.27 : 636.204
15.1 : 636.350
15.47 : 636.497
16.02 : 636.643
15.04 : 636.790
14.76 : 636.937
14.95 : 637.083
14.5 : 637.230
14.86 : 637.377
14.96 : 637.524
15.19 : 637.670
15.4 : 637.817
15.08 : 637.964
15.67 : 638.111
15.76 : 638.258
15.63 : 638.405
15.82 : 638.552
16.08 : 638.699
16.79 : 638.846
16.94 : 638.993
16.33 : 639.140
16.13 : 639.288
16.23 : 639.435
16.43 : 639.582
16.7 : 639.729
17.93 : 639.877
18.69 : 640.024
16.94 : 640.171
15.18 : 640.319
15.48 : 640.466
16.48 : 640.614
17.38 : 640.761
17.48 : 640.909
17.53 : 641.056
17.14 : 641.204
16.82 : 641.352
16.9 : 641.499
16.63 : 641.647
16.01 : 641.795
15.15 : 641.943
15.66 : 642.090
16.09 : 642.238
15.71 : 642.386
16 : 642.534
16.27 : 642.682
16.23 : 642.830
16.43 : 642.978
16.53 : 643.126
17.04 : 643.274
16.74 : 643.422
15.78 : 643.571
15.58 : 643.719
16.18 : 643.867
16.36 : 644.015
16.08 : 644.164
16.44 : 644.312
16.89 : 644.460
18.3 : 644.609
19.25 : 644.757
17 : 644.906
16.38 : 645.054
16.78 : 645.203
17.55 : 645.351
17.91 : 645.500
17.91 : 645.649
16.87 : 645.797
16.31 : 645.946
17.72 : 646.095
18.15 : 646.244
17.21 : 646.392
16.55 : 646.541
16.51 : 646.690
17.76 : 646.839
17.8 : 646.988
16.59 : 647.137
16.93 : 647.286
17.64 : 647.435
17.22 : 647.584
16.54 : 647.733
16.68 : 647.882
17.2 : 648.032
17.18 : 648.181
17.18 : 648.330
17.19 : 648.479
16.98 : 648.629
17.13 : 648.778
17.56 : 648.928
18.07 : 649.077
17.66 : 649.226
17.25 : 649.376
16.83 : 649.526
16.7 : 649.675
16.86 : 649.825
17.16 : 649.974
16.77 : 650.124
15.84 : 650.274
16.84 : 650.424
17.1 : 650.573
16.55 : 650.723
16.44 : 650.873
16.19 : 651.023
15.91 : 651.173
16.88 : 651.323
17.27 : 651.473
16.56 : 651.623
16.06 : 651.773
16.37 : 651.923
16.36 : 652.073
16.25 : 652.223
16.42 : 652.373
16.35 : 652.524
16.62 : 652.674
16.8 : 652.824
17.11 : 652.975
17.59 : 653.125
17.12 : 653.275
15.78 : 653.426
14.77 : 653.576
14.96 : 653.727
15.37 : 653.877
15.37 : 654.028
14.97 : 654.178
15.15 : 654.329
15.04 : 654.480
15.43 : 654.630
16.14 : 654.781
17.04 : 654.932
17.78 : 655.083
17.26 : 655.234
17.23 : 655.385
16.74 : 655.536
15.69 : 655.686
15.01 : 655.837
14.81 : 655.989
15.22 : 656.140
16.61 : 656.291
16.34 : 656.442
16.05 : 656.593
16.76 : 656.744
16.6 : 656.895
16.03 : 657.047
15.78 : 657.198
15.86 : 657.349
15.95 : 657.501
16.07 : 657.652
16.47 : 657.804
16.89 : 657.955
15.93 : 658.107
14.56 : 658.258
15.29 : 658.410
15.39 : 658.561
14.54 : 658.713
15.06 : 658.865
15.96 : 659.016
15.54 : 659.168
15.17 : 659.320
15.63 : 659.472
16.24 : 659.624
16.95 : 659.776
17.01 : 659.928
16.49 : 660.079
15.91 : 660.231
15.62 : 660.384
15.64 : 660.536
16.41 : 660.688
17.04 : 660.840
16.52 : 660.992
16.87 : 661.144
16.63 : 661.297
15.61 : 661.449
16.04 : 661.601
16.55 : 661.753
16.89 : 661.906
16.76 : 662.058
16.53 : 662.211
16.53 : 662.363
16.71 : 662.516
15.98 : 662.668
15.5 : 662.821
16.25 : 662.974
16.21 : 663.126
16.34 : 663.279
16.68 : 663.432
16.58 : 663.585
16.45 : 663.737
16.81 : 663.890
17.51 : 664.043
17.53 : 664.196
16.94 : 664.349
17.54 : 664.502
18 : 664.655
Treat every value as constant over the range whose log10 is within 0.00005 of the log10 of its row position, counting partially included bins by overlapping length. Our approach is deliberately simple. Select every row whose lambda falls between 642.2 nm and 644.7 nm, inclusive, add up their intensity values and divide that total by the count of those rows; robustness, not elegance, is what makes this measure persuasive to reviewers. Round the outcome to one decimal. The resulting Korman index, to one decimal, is 16.4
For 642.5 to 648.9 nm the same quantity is 17.0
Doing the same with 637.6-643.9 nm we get 16.3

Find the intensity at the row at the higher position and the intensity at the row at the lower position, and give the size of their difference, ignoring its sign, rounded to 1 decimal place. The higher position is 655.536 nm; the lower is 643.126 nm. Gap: 0.2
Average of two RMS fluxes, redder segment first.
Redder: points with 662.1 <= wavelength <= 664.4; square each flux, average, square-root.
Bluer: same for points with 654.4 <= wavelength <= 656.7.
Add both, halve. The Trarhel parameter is 16.4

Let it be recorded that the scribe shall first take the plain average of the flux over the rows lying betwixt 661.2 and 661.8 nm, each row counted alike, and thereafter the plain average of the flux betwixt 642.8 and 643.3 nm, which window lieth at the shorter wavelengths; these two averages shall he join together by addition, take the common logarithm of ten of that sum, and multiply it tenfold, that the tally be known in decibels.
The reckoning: 15.2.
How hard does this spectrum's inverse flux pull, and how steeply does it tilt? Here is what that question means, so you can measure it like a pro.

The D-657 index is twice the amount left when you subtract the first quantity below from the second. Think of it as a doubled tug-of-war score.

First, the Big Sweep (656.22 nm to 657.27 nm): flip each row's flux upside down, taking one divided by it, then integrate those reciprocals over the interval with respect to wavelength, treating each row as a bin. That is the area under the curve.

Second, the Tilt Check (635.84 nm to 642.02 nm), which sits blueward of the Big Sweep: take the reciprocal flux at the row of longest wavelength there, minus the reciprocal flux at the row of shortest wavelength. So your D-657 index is -0.12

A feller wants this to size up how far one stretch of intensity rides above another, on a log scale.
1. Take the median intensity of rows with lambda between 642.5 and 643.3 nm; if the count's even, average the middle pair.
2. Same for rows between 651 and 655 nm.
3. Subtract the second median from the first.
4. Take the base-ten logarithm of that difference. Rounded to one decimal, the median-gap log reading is -1.0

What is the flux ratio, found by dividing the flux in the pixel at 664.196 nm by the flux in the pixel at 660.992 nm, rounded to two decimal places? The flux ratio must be 1.06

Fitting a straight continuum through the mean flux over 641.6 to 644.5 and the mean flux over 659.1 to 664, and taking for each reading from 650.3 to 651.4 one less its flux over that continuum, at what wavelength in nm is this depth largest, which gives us 651.173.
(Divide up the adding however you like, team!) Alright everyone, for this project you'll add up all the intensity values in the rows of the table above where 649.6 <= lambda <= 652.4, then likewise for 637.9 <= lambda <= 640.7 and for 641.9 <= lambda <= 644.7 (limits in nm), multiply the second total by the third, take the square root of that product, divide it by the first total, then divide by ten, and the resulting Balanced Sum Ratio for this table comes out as 0.099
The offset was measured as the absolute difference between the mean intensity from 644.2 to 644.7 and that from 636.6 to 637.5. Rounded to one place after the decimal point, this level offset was 2.2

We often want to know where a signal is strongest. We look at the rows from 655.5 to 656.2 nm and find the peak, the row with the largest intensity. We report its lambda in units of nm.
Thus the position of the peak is 655.536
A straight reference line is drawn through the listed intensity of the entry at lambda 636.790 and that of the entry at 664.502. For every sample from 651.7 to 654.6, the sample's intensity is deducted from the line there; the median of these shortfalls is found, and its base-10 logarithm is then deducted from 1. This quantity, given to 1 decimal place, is 1.7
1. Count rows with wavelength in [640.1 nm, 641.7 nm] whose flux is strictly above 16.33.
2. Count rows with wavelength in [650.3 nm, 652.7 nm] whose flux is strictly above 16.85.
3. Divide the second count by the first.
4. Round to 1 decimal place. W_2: 0.3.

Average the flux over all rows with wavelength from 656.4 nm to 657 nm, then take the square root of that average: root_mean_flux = 4.05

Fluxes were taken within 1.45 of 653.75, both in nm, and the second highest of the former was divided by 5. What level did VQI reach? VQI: 3.52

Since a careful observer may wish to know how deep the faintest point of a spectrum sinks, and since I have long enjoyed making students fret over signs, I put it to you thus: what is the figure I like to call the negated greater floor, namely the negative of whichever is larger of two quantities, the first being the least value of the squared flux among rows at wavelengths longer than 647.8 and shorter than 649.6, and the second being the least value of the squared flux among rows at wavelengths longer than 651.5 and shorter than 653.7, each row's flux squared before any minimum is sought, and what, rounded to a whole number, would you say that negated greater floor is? -278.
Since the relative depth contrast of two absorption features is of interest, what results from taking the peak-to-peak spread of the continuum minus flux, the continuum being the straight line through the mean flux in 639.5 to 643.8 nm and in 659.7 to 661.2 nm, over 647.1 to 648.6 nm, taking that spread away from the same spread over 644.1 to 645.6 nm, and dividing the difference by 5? 0.41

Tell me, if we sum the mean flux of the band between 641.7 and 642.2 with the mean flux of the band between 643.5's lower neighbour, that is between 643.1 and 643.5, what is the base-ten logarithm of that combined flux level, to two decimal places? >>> 1.51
